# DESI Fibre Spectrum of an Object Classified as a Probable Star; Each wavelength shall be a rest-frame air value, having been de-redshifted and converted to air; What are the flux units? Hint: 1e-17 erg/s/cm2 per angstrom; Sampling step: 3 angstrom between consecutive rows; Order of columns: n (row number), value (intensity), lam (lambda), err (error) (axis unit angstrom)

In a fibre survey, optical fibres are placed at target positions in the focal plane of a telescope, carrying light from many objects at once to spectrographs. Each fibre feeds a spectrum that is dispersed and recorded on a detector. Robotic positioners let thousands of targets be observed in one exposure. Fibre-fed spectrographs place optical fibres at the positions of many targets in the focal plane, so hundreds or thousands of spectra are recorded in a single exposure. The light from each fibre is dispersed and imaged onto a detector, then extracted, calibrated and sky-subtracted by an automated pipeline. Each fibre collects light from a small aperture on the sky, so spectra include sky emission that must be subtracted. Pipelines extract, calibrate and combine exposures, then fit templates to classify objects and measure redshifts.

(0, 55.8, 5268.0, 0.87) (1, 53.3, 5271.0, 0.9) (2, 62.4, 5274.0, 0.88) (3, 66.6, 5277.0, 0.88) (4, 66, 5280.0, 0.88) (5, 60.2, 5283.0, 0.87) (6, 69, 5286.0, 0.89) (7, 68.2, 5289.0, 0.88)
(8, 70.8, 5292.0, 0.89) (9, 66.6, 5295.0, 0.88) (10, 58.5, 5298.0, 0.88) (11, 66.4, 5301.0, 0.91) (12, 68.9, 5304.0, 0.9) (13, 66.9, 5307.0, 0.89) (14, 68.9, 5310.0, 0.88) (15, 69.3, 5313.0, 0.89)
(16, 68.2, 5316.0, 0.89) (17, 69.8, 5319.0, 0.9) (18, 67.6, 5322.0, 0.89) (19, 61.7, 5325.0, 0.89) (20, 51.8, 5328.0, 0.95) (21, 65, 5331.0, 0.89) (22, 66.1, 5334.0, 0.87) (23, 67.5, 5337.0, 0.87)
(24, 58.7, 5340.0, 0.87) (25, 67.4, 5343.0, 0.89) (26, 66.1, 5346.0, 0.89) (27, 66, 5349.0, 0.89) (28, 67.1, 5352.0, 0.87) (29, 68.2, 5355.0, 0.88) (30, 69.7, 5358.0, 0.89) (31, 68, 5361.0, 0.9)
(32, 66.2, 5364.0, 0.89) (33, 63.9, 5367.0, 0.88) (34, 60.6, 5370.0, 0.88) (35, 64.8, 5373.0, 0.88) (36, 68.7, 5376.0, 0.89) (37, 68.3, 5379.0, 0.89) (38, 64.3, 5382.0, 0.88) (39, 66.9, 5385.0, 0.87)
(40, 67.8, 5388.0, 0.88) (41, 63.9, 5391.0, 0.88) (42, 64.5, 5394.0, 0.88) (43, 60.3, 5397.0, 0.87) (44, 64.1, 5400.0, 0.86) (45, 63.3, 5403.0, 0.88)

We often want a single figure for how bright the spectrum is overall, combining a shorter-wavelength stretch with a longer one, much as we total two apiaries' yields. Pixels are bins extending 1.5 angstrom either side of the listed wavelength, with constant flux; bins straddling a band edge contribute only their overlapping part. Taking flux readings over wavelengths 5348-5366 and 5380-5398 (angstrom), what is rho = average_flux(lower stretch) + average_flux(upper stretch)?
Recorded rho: 132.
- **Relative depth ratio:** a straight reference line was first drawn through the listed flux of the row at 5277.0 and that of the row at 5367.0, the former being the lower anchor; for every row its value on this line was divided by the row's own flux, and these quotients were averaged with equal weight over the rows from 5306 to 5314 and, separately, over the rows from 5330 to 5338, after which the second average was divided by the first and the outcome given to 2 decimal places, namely 1.02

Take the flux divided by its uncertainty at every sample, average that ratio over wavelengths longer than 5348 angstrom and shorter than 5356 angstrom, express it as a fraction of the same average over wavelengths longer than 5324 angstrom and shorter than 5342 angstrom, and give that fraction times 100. 109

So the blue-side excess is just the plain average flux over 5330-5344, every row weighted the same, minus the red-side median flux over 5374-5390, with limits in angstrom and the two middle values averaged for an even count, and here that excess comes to -3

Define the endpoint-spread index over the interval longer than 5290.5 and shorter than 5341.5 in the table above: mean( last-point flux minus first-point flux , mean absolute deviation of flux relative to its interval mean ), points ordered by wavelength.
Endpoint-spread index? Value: -4.2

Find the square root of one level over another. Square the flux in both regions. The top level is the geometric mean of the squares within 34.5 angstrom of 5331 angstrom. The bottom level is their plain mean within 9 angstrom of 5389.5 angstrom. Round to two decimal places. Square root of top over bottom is 1.02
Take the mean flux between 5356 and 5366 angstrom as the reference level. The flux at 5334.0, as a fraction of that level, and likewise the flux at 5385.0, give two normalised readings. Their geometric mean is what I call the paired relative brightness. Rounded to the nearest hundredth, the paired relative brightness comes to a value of 0.98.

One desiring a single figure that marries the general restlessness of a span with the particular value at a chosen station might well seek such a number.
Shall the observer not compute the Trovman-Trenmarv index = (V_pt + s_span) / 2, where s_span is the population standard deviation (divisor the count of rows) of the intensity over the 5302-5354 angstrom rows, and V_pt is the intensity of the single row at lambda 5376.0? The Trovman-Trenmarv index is 36.5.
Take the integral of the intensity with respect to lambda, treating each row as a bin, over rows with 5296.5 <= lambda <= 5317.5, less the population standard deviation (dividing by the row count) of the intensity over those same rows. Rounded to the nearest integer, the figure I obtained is 1398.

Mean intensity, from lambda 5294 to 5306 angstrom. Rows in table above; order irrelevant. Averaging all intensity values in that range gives 65.1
